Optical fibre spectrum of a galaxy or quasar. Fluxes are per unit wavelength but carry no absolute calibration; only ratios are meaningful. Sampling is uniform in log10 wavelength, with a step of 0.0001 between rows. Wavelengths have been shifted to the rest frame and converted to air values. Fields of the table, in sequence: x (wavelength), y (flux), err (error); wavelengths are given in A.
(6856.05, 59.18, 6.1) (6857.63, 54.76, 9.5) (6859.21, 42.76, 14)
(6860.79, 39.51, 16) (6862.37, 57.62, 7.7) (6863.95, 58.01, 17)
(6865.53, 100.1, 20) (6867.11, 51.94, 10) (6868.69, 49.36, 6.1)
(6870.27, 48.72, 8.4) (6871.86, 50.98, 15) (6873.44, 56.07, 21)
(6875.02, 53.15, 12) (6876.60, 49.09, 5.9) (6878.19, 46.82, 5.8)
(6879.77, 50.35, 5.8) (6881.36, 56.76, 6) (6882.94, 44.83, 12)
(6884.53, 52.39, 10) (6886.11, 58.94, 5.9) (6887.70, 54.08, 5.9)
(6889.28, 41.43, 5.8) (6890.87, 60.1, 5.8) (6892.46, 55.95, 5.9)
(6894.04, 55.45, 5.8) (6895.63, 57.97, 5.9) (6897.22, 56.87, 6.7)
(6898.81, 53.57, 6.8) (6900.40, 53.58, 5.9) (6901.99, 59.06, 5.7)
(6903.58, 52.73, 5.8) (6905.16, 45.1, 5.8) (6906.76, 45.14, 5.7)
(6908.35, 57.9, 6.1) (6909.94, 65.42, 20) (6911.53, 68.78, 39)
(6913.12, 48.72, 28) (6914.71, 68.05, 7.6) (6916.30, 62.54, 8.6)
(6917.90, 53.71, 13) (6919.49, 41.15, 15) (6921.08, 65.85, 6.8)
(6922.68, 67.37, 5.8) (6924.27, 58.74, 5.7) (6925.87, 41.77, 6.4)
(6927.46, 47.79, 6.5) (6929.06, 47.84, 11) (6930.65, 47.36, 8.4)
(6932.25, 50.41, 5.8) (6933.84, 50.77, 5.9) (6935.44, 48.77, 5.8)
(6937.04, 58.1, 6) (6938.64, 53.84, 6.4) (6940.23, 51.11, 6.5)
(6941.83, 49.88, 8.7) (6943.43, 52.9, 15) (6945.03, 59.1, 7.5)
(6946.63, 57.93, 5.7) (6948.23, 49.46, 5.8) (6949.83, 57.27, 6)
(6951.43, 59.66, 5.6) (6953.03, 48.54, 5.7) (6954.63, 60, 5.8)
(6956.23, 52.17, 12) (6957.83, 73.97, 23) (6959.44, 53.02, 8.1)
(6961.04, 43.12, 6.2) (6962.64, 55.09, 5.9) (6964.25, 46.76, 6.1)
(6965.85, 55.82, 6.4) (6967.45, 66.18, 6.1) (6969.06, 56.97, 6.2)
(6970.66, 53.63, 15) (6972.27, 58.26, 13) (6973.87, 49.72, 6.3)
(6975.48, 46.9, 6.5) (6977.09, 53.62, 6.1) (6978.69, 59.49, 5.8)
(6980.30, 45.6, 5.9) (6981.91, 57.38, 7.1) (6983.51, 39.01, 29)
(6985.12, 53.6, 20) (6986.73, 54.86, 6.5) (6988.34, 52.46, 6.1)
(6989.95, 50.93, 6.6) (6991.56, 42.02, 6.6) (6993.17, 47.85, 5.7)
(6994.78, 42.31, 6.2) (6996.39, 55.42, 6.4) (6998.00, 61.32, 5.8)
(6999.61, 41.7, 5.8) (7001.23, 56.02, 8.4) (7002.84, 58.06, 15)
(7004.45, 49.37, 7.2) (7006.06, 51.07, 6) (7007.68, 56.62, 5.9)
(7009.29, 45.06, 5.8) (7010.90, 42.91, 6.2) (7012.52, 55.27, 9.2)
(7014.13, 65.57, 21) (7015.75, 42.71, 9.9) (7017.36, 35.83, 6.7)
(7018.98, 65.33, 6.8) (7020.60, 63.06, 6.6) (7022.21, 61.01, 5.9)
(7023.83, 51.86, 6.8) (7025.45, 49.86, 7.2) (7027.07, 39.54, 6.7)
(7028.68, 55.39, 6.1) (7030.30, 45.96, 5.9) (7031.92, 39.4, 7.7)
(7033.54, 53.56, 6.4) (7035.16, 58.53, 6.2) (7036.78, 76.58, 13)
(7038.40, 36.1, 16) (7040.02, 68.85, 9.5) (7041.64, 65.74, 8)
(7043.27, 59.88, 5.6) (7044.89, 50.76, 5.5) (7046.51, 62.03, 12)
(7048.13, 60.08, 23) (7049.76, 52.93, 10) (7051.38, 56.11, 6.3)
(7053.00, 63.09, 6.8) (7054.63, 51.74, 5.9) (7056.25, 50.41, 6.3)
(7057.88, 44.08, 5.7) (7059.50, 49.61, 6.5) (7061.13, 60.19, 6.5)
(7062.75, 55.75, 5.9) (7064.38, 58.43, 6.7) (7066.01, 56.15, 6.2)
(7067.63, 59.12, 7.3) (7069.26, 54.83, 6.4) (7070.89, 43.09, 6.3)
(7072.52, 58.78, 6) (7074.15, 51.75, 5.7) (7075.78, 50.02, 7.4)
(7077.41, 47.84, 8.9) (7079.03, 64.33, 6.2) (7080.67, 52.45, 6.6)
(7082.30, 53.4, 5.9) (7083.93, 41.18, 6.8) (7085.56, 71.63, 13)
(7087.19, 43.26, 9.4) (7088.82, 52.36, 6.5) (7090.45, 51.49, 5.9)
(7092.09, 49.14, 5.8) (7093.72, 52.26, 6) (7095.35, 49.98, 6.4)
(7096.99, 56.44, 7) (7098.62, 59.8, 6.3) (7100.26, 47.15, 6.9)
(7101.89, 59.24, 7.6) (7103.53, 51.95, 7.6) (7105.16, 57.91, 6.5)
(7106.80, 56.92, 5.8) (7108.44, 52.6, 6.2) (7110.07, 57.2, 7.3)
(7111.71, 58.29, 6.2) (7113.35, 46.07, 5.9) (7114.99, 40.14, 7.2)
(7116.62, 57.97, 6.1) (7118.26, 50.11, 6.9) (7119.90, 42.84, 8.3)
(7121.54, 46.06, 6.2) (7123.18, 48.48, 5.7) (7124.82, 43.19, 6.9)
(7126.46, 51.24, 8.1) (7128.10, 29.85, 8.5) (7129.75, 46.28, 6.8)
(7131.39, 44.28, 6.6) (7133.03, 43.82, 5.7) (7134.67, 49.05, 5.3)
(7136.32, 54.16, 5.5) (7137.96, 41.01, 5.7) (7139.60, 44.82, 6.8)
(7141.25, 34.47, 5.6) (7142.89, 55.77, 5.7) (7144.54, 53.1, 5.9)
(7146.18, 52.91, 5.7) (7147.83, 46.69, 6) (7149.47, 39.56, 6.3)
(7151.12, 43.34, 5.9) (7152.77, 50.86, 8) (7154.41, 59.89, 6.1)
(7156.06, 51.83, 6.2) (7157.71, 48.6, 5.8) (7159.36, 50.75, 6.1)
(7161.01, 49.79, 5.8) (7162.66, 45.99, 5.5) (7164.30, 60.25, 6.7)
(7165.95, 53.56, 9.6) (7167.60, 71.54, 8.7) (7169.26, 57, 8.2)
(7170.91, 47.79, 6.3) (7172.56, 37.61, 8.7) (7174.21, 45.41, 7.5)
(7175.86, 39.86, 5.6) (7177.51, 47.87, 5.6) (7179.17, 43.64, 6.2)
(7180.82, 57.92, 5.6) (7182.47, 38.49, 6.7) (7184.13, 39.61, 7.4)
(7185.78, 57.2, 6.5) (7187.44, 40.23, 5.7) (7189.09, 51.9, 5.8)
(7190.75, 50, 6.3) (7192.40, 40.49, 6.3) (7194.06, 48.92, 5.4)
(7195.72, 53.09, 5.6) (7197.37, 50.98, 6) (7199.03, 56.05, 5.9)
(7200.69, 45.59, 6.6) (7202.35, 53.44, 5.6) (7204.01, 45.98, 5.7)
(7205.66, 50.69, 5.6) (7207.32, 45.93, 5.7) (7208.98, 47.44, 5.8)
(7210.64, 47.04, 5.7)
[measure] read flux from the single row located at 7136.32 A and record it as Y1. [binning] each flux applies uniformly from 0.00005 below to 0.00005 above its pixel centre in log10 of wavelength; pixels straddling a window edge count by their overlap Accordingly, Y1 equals 54.16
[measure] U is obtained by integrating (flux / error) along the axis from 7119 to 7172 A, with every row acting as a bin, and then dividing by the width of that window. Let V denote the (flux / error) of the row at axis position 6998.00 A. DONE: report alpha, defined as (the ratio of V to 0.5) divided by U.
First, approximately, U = 7.56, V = 10.6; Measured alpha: 2.80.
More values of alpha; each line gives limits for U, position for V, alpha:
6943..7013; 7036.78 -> 1.58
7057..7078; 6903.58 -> 2.22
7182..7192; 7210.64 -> 2.25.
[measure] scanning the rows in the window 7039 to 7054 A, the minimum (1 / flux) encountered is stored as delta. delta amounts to 0.0145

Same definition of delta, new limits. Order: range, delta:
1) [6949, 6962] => 0.0135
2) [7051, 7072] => 0.0159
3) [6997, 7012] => 0.0163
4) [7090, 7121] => 0.0167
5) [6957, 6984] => 0.0135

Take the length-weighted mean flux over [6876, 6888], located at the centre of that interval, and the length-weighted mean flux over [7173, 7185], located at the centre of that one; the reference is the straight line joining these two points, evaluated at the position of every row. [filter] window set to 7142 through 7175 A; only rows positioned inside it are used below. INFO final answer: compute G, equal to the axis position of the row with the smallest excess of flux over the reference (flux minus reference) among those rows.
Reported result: 7172.56 A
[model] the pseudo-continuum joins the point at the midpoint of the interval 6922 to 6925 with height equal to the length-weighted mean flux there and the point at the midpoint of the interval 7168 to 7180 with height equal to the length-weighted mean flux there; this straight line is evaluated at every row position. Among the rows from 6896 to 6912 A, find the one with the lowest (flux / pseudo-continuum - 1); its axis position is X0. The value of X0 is 6905.16 A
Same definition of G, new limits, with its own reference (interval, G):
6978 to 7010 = 6983.51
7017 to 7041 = 7017.36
